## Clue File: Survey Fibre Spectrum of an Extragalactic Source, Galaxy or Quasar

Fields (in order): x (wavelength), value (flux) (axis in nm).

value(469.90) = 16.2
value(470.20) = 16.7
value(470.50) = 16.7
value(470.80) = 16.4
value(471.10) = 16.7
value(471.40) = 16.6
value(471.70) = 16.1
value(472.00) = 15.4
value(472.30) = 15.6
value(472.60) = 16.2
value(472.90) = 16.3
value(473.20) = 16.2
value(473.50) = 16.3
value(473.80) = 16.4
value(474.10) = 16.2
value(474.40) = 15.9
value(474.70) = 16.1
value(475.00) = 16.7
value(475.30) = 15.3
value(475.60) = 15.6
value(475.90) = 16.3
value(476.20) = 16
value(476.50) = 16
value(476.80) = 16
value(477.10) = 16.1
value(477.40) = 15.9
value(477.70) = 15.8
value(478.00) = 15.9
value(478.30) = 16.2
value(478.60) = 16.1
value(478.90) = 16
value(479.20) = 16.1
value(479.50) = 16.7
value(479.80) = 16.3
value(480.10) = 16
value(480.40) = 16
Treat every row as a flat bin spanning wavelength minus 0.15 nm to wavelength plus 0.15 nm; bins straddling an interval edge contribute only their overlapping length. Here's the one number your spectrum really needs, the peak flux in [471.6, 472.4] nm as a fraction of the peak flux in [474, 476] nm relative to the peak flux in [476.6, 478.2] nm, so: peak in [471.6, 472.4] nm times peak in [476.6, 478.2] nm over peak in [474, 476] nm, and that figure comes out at 15.52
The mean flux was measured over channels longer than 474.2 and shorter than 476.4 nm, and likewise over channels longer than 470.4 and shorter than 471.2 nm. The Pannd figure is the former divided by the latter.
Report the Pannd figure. 0.96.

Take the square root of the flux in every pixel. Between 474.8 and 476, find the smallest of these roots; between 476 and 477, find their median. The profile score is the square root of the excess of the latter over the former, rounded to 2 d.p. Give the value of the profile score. 0.30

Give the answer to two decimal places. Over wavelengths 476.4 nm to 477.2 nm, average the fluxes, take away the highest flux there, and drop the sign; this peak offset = 0.07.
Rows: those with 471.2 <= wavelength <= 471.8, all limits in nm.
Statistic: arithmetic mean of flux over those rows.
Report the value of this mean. 16.4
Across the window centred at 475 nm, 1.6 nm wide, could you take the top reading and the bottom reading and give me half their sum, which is 16.0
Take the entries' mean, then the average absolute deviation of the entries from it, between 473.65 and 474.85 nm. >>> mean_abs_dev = 0.15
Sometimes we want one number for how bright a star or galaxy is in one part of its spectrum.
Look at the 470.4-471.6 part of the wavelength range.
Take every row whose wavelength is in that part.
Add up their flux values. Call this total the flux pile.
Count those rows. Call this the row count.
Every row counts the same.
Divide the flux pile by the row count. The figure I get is 16.6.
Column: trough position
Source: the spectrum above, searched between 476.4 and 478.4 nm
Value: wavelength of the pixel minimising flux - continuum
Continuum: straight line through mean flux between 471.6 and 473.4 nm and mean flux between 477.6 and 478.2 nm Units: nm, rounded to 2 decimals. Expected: 477.70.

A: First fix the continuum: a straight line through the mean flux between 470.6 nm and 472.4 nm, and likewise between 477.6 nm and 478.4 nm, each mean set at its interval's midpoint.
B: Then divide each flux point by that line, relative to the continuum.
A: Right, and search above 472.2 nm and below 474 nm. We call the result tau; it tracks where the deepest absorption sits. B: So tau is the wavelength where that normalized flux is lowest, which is 472.30 nm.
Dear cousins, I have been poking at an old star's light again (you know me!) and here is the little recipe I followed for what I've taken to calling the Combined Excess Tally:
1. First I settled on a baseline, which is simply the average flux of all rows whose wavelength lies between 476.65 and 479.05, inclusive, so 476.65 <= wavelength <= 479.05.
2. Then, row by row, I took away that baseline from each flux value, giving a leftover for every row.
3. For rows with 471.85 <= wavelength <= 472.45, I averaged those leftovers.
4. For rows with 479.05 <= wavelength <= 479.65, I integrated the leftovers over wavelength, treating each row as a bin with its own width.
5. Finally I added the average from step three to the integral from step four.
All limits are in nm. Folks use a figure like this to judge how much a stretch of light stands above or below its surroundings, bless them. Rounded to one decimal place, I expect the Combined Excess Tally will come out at -0.3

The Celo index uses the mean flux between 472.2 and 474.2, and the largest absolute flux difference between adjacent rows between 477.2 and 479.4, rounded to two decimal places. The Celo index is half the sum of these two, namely 8.24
